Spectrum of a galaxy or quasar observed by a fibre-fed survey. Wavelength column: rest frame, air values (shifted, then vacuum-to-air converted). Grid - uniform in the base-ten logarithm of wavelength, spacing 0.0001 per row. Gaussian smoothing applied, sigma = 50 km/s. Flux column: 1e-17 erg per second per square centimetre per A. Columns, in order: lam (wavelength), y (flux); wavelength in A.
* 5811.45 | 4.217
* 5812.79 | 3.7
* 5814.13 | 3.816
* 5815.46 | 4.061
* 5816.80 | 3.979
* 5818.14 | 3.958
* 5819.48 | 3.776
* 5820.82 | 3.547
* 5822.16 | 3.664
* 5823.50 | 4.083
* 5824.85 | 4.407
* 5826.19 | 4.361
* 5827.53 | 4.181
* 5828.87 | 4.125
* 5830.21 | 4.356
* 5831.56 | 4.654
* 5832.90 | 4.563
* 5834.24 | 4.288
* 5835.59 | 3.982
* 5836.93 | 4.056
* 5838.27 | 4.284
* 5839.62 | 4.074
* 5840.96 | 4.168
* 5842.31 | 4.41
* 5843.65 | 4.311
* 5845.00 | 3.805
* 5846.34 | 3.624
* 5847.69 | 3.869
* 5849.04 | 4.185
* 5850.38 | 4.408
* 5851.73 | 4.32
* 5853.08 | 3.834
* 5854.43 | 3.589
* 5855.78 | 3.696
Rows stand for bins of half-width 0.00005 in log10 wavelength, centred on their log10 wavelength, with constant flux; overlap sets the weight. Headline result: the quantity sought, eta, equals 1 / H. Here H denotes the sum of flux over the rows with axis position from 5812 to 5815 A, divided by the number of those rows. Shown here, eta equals 0.266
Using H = 3.76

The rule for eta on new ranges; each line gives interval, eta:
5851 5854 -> 0.245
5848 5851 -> 0.233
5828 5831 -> 0.236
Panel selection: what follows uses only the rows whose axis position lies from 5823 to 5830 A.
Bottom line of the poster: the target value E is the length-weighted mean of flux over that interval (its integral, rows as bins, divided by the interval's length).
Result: 4.24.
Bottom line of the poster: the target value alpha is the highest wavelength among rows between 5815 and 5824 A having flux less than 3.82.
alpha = 5822.16 A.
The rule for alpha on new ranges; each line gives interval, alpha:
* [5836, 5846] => 5845.00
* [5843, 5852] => 5846.34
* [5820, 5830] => 5822.16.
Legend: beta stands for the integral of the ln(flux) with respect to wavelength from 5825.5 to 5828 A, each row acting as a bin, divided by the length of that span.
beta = 1.46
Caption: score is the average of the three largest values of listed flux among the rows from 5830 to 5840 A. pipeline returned 4.52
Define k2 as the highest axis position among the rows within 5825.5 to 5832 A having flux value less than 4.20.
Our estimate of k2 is 5828.87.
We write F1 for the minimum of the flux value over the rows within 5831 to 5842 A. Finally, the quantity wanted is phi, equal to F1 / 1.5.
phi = 2.7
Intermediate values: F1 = 3.982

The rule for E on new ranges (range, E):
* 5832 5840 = 4.23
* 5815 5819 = 3.98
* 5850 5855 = 4.02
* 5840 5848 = 4.04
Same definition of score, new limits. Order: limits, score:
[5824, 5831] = 4.37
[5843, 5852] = 4.35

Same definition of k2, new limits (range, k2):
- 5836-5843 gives 5840.96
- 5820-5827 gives 5823.50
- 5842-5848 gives 5847.69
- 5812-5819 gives 5818.14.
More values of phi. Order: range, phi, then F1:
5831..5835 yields 2.9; 4.288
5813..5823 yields 2.4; 3.547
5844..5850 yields 2.4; 3.624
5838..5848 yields 2.4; 3.624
